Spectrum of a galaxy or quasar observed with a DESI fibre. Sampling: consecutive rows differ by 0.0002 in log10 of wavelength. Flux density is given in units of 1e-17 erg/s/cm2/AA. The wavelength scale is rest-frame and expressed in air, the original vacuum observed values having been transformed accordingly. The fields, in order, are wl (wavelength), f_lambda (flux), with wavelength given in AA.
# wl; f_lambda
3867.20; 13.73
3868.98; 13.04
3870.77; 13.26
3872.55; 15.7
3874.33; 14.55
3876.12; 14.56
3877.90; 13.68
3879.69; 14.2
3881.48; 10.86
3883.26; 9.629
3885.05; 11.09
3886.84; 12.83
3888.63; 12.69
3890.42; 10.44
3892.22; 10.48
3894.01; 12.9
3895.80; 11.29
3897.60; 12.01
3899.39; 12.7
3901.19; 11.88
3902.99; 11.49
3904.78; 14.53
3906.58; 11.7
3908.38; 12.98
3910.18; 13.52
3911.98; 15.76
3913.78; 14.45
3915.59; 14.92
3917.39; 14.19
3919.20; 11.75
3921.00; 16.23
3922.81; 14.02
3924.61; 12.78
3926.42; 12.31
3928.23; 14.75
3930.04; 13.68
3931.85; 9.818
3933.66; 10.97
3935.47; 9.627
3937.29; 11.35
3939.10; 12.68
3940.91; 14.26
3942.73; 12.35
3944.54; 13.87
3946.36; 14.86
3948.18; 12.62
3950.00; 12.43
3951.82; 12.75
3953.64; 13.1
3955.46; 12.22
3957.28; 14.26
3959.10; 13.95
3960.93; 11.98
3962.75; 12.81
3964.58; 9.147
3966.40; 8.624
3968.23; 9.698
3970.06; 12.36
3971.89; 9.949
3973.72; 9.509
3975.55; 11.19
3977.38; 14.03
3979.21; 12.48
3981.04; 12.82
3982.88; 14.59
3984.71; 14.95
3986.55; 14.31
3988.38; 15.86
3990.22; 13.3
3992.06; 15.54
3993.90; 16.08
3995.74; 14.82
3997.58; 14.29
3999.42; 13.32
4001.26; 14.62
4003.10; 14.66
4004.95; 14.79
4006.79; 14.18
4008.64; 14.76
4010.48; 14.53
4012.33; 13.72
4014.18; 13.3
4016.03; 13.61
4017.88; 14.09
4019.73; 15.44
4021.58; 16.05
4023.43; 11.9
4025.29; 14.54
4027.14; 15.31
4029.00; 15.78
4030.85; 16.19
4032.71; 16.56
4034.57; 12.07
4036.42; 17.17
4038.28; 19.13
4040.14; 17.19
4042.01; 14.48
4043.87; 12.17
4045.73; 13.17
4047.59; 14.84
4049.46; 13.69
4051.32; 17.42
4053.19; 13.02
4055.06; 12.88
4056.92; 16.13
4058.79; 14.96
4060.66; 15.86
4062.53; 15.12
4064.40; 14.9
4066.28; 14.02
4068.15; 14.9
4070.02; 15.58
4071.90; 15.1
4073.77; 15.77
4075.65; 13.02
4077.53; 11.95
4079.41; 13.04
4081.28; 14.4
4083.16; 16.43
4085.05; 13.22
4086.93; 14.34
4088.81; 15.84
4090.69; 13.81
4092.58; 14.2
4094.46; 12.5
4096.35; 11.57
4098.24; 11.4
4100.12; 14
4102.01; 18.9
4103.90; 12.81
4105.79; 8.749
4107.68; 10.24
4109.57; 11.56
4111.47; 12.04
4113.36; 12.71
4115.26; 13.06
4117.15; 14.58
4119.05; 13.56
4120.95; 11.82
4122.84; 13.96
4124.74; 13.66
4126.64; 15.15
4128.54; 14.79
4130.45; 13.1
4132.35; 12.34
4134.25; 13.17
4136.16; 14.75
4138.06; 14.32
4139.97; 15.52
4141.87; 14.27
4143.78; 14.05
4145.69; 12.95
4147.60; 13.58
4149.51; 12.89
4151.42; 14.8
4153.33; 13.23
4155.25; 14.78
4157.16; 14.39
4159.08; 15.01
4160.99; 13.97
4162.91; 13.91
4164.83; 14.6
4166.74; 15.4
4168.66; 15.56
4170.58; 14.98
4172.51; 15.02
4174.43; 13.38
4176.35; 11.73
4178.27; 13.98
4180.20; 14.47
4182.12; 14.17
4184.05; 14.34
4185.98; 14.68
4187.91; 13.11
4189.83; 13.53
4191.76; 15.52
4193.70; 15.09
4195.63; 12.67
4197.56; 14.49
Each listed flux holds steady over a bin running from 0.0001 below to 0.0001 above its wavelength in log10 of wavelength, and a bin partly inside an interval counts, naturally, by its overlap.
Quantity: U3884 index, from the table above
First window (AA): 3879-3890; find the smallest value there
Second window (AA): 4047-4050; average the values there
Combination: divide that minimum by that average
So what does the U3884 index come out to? 0.68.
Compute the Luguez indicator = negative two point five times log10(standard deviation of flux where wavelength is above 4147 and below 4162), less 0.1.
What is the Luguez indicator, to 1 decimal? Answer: 0.2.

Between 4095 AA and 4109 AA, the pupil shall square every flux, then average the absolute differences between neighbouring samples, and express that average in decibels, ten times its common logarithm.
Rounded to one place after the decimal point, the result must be 19.5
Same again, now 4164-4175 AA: 12.8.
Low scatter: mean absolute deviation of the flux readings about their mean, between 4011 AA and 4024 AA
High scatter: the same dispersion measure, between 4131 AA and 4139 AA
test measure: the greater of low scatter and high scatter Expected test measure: 1.01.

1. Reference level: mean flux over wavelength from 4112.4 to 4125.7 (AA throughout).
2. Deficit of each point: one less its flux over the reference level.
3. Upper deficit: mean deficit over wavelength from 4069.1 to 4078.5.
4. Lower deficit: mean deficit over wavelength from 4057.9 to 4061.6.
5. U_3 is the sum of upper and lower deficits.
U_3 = -0.23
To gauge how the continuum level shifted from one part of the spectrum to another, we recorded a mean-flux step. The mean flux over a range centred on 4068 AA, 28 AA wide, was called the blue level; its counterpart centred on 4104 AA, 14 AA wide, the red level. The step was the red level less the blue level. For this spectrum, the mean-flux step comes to -2.0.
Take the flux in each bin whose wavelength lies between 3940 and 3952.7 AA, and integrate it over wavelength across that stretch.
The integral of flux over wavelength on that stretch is 169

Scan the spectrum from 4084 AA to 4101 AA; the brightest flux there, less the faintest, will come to 4.4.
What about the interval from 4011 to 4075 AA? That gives 7.2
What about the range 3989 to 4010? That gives 2.8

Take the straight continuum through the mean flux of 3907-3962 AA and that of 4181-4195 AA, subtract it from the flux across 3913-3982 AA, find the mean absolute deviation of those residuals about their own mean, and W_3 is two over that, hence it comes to 1.37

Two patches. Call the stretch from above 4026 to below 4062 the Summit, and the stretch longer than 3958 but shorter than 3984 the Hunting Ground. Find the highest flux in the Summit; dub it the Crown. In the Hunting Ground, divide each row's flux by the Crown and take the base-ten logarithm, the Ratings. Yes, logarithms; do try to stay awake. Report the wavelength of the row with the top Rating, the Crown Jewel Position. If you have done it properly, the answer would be 3982.88 AA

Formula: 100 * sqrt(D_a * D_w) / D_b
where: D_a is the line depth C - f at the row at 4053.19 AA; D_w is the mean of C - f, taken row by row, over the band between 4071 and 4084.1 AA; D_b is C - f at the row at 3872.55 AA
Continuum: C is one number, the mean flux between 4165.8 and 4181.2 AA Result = -22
